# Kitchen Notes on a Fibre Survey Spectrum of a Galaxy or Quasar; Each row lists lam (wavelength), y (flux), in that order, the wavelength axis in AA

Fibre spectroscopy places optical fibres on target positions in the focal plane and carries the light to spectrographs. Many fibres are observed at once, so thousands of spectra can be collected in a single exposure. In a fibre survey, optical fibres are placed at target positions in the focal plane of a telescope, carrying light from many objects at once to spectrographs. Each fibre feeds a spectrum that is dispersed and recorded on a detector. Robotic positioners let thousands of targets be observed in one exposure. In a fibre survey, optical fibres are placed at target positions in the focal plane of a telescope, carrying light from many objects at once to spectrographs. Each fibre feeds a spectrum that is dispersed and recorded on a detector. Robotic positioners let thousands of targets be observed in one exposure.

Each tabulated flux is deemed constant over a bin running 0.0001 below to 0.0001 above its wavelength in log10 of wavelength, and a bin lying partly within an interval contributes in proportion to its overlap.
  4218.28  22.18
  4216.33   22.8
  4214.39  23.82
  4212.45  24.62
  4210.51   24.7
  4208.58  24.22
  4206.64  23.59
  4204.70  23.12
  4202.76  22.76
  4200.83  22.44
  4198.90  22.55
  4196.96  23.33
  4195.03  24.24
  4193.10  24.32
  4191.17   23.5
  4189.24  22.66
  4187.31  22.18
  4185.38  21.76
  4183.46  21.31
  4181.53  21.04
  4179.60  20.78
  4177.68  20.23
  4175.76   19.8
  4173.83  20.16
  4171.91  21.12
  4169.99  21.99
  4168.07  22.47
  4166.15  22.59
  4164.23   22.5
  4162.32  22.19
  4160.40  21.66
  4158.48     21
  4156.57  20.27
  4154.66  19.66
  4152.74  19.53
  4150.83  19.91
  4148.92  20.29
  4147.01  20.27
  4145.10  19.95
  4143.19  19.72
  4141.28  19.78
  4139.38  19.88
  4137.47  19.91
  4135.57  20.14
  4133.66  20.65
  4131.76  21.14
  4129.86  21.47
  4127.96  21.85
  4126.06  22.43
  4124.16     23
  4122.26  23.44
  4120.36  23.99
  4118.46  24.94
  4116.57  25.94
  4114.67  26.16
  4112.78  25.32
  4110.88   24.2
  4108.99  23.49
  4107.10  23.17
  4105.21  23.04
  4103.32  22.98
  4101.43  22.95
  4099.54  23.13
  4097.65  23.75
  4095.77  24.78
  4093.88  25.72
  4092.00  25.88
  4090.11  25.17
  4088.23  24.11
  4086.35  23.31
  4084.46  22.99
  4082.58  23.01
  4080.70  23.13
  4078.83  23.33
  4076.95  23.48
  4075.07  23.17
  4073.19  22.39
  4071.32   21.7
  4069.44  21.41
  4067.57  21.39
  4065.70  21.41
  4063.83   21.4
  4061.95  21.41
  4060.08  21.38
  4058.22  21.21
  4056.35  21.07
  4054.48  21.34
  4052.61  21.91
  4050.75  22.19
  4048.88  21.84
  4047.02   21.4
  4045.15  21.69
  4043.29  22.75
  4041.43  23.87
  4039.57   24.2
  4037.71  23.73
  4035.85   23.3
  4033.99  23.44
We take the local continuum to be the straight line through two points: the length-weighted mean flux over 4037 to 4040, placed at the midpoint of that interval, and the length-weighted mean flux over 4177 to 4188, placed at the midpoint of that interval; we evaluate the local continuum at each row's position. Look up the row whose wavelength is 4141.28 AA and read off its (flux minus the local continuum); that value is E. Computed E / -2.2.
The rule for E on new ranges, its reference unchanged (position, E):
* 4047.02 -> -2.4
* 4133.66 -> -1.5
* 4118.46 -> 2.5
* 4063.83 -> -2.1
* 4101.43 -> 0.2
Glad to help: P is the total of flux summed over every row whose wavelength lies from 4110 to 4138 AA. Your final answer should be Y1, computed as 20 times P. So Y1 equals 6892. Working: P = 345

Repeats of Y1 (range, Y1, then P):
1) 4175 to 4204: 6658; 333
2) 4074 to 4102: 7158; 358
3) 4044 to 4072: 6455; 323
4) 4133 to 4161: 6052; 303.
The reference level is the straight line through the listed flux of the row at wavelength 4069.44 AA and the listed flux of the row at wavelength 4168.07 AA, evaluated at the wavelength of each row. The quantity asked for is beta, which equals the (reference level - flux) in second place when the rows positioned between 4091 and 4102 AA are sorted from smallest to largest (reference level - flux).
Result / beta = -4.0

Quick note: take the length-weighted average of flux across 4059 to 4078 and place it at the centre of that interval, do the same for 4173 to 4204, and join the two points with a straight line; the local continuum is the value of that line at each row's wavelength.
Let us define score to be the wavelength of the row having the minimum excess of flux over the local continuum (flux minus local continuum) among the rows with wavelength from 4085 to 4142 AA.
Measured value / 4141.28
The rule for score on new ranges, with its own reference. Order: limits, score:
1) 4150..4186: 4152.74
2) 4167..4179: 4175.76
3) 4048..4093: 4056.35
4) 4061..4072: 4067.57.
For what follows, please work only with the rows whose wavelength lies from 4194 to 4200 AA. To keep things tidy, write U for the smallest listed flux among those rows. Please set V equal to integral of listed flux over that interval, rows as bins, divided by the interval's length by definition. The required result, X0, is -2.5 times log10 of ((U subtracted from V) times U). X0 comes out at -3.2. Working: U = 22.55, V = 23.4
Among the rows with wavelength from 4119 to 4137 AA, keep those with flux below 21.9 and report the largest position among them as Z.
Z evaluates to 4135.57 AA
